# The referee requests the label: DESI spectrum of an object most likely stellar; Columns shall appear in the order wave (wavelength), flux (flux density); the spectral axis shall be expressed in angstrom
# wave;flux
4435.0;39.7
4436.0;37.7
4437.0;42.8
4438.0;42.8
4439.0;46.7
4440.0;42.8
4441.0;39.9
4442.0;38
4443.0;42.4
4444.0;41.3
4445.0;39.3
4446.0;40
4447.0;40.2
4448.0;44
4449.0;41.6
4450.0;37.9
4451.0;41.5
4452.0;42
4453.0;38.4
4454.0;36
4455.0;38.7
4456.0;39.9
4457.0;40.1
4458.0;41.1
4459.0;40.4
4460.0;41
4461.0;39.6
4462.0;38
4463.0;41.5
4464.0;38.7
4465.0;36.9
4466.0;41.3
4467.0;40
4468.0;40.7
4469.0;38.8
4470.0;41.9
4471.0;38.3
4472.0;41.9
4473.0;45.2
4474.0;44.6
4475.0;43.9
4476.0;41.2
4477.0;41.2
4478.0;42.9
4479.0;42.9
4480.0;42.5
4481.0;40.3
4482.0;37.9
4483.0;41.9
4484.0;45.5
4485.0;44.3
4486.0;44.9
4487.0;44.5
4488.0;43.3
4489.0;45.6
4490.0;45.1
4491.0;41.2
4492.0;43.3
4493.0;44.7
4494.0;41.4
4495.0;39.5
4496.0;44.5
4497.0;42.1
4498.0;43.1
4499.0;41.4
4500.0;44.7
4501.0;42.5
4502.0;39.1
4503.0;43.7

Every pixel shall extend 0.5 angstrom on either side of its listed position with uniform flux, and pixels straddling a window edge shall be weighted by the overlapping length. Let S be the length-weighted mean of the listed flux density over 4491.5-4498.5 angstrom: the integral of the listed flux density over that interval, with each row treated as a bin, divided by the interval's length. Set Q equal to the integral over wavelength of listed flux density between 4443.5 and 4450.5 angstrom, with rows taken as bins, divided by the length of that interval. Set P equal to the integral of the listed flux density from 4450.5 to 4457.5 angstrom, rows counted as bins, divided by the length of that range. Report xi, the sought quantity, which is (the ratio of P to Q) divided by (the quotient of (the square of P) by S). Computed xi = 0.0266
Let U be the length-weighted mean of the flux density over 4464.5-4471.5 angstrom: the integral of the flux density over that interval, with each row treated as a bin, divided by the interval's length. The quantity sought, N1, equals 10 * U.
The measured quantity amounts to 397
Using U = 39.7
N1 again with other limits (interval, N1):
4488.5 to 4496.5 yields 432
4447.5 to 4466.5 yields 399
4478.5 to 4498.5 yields 429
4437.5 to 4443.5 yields 421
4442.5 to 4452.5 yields 410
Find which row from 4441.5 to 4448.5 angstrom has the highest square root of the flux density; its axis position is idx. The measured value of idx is 4448.0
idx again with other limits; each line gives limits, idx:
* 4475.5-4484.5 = 4484.0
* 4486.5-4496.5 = 4489.0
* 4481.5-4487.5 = 4484.0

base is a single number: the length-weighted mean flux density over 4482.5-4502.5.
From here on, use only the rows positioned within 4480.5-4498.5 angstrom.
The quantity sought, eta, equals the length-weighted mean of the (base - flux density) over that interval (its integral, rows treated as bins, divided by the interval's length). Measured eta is 0.2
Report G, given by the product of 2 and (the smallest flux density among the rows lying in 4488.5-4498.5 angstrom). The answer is 79.0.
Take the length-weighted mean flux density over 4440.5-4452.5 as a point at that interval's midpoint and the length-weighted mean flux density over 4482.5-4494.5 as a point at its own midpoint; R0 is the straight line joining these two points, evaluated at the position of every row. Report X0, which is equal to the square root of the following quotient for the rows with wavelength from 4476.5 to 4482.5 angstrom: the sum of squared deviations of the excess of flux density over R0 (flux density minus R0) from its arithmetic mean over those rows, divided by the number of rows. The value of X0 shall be 1.87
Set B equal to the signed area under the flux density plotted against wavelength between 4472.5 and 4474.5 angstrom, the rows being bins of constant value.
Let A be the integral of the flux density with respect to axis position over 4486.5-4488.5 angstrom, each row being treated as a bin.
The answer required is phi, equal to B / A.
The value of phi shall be 1.02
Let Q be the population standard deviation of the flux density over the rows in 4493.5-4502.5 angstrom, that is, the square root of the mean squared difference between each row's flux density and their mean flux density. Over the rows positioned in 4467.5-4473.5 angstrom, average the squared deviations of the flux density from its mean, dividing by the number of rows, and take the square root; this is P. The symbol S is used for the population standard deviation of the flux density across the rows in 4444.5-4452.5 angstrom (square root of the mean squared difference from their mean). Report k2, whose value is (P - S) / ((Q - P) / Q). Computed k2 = -2.2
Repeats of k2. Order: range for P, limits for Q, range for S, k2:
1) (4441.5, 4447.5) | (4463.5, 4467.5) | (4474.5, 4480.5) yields 3.1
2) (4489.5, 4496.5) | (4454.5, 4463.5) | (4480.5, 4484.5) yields 0.9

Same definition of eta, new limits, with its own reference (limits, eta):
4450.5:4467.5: 3.4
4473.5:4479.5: 0.3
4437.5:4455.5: 2.4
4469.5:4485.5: 0.9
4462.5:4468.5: 3.3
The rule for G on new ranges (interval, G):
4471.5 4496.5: 75.8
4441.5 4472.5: 72.0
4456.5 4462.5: 76.0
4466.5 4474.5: 76.6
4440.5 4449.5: 76.0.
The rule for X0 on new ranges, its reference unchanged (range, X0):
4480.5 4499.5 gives 2.16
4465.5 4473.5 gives 1.95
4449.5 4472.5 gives 1.65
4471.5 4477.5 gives 1.69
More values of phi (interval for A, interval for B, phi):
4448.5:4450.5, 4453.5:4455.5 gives 0.94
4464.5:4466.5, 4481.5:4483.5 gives 1.02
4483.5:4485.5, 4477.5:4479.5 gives 0.96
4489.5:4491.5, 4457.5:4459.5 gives 0.94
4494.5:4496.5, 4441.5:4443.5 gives 0.96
